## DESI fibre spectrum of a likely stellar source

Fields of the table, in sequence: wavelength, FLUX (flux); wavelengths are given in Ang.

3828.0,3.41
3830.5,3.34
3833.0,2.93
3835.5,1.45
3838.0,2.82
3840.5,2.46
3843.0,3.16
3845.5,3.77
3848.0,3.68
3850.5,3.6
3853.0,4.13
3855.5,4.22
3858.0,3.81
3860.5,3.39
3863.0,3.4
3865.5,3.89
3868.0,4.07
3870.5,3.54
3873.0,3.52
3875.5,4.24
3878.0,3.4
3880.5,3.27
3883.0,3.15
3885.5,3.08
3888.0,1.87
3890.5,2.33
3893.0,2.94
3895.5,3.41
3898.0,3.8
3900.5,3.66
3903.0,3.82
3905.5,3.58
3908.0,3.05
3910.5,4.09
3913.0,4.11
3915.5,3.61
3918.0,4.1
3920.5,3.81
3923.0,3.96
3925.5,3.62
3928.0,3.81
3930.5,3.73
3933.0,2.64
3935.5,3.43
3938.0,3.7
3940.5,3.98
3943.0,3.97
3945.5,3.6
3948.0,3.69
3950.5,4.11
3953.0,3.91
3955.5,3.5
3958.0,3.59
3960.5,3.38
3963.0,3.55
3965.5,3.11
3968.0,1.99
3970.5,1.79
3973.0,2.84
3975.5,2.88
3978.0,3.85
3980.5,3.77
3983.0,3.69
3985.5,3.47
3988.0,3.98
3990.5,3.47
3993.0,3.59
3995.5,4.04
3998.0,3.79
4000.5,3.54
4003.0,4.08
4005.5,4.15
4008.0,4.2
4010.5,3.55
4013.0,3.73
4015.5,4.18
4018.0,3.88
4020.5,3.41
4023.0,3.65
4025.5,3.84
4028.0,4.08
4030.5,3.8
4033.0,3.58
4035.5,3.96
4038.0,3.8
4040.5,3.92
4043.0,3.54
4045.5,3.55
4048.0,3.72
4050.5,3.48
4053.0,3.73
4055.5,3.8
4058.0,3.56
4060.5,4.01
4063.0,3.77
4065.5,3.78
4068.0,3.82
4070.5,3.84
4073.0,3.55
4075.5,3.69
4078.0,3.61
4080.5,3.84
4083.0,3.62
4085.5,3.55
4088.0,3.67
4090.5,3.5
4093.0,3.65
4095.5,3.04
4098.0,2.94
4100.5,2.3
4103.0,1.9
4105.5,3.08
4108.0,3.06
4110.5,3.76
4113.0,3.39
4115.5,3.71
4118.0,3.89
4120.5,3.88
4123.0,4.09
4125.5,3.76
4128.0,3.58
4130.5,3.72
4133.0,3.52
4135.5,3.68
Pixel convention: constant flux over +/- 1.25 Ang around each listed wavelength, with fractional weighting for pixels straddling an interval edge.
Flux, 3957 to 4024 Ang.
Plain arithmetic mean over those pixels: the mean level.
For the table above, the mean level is 3.52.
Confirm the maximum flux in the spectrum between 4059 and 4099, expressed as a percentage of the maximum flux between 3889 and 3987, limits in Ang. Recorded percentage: 97.6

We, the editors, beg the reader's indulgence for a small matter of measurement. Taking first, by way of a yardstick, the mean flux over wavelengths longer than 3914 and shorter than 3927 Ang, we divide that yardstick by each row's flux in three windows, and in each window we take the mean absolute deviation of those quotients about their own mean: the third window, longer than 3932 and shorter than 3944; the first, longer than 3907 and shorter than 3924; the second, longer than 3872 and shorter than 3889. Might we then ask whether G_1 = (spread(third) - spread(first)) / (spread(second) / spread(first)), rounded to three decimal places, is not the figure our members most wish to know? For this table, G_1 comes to 0.022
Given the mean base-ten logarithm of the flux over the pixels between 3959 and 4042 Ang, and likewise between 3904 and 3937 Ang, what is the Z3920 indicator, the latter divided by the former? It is 1.02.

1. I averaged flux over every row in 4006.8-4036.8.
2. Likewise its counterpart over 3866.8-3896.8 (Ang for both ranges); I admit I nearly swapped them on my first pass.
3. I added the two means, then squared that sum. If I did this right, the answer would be 50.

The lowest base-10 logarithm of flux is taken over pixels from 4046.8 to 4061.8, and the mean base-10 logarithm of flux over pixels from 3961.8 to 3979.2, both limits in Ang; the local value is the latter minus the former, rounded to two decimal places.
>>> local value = -0.10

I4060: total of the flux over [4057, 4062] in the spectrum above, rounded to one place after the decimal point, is 7.6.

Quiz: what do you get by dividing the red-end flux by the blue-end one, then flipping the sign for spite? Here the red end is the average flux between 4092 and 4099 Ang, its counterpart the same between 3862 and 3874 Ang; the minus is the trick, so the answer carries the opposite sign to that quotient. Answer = -0.87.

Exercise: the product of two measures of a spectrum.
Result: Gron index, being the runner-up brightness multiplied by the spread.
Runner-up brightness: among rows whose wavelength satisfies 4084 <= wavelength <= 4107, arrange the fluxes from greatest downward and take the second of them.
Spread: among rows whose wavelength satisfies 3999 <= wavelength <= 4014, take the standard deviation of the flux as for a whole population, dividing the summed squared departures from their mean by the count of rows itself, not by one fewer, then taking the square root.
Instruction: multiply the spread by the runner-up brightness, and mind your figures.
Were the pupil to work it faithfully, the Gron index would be 1.0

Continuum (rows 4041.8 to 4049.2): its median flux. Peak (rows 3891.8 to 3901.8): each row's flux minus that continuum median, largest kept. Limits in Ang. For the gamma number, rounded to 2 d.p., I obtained 0.25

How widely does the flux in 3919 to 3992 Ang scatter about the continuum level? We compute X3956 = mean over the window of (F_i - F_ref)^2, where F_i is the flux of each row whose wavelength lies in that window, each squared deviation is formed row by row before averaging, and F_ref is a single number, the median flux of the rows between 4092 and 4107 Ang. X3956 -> 0.55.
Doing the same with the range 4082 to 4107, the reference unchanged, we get 0.35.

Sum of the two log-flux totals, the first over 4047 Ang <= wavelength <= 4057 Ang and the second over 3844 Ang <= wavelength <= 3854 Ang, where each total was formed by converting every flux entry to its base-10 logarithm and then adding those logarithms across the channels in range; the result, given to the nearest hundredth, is 4.58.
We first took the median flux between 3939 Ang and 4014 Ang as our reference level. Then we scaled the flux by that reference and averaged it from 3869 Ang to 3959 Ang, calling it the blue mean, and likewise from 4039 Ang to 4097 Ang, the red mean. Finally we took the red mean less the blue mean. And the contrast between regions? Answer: 0.03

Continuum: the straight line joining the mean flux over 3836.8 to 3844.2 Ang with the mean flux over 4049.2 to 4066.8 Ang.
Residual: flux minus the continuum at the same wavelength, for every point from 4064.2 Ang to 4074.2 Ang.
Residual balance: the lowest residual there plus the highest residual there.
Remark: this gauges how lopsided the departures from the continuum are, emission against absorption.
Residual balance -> -0.19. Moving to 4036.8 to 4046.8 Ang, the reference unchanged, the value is 0.13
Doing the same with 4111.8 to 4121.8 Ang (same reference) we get -0.67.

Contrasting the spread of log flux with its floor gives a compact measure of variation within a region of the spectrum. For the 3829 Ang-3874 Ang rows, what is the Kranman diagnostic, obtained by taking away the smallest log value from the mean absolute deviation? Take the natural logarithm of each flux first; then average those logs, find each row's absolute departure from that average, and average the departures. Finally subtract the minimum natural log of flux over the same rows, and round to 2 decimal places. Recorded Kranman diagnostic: -0.21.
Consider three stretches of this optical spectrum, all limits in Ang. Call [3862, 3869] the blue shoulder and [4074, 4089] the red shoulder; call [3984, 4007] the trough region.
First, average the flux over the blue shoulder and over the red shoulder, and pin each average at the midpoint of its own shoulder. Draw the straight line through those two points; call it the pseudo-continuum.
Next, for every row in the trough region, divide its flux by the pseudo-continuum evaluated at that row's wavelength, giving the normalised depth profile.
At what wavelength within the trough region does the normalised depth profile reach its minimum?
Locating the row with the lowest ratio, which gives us 3985.5 Ang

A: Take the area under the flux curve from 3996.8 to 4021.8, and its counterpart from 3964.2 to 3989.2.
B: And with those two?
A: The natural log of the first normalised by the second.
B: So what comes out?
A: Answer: 0.21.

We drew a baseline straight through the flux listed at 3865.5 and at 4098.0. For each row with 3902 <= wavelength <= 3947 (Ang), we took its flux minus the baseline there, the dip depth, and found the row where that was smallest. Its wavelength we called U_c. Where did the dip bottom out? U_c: 3933.0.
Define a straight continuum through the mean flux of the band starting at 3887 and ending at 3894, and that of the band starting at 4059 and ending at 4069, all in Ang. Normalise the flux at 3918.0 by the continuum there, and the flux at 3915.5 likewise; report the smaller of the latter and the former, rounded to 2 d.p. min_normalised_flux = 1.39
